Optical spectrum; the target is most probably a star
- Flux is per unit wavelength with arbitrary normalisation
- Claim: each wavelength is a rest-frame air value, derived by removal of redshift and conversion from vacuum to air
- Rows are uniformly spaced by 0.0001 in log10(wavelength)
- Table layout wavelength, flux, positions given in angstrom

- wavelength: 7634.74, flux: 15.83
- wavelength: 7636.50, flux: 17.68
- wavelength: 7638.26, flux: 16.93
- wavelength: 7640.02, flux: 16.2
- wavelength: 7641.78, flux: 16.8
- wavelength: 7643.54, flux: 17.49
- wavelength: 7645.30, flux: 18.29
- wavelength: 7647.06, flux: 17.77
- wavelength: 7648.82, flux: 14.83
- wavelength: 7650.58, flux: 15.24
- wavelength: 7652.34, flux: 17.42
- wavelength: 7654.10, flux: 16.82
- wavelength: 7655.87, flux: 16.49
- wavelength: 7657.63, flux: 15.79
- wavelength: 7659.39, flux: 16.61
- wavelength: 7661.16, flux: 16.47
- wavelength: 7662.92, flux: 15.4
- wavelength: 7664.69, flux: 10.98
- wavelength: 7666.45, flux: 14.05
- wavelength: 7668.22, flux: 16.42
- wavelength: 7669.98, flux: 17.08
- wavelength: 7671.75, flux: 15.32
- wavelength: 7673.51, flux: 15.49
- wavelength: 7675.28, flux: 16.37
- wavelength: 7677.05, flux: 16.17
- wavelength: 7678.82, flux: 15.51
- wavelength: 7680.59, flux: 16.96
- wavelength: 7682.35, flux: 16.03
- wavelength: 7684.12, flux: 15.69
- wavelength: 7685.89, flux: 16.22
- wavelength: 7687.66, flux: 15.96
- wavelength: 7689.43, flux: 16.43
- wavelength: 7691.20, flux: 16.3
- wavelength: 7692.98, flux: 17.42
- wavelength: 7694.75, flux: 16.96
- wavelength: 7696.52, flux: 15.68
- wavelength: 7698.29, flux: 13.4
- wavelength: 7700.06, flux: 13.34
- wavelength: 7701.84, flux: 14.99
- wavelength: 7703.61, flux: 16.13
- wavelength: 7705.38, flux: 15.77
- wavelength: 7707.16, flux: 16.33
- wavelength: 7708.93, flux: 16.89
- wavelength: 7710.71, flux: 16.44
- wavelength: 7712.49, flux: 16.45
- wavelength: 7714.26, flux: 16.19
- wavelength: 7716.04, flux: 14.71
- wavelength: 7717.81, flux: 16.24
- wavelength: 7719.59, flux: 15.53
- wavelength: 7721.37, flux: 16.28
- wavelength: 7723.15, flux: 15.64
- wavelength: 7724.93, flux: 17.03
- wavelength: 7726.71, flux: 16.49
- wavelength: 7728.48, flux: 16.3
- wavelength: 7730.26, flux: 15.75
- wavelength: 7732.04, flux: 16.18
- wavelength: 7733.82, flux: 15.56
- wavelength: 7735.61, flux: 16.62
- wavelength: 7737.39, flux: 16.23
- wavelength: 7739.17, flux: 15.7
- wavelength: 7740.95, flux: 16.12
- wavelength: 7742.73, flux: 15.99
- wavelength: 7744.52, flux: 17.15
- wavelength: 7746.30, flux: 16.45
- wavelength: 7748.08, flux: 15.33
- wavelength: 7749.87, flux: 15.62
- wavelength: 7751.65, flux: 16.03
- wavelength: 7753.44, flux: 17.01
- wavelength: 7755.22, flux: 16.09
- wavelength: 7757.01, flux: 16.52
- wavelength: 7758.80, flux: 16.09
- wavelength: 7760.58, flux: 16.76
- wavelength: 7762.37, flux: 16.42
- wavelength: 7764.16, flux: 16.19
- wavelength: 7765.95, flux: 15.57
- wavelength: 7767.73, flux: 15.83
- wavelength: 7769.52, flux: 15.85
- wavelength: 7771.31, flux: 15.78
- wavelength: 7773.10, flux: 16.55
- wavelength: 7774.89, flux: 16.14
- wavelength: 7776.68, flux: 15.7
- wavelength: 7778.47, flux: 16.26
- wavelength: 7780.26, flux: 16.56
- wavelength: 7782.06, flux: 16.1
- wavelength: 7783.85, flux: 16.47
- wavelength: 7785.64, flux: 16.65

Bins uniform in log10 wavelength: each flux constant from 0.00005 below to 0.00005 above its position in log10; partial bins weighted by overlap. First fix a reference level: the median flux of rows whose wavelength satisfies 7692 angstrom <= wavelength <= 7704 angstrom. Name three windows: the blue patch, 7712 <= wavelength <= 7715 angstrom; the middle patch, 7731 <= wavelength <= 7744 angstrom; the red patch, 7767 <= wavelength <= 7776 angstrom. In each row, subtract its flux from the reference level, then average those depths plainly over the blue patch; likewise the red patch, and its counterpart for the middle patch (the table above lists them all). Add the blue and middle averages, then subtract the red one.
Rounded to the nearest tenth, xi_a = -0.7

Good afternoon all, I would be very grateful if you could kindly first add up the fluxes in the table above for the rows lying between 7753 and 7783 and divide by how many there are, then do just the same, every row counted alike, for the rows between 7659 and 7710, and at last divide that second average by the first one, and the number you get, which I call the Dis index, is 0.97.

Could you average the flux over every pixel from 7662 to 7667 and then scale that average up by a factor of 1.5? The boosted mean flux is 20.2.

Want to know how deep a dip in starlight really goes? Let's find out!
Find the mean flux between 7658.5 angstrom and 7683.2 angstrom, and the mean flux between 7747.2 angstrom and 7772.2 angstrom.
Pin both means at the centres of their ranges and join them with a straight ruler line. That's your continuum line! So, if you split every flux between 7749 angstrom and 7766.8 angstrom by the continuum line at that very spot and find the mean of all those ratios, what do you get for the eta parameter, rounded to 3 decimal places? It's 1.010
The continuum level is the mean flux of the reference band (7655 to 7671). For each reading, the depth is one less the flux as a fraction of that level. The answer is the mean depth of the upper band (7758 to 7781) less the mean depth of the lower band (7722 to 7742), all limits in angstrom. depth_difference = 0.001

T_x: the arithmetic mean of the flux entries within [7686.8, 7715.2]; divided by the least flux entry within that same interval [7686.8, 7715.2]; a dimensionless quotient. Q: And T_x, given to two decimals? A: 1.19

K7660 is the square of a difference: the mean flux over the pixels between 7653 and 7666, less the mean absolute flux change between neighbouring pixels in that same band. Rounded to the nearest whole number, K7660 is 203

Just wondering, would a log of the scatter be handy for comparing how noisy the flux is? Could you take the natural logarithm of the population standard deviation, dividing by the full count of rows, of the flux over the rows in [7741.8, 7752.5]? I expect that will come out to -0.53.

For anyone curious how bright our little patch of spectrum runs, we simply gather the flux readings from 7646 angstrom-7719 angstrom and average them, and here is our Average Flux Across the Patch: 15.9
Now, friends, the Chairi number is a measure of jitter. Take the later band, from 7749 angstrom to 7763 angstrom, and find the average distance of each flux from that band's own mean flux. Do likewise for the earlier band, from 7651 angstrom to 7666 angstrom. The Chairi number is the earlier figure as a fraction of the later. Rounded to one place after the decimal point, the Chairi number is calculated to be 3.6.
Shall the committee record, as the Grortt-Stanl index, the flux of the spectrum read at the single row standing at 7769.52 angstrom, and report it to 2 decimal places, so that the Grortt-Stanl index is 15.85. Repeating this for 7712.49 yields 16.45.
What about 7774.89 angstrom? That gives 16.14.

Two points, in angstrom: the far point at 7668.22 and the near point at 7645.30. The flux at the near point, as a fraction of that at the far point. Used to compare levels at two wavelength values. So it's 1.11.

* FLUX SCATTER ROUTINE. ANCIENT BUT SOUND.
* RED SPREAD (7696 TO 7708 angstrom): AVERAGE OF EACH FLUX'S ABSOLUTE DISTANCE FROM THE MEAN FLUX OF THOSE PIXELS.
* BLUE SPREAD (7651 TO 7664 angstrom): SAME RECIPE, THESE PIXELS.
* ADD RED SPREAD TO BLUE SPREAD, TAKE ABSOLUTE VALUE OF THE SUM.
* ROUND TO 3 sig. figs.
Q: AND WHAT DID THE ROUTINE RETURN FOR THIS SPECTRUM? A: 1.49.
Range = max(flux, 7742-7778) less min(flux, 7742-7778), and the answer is 1.8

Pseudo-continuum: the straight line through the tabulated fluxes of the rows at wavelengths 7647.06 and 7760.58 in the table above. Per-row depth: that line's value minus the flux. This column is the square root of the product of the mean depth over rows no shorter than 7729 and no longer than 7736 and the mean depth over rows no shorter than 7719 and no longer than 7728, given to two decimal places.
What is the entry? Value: 0.94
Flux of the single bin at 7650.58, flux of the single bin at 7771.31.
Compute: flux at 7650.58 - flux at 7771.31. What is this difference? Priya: -0.5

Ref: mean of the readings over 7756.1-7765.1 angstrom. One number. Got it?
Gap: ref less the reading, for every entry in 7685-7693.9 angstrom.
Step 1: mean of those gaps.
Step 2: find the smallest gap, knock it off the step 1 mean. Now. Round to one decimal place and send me 1.0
